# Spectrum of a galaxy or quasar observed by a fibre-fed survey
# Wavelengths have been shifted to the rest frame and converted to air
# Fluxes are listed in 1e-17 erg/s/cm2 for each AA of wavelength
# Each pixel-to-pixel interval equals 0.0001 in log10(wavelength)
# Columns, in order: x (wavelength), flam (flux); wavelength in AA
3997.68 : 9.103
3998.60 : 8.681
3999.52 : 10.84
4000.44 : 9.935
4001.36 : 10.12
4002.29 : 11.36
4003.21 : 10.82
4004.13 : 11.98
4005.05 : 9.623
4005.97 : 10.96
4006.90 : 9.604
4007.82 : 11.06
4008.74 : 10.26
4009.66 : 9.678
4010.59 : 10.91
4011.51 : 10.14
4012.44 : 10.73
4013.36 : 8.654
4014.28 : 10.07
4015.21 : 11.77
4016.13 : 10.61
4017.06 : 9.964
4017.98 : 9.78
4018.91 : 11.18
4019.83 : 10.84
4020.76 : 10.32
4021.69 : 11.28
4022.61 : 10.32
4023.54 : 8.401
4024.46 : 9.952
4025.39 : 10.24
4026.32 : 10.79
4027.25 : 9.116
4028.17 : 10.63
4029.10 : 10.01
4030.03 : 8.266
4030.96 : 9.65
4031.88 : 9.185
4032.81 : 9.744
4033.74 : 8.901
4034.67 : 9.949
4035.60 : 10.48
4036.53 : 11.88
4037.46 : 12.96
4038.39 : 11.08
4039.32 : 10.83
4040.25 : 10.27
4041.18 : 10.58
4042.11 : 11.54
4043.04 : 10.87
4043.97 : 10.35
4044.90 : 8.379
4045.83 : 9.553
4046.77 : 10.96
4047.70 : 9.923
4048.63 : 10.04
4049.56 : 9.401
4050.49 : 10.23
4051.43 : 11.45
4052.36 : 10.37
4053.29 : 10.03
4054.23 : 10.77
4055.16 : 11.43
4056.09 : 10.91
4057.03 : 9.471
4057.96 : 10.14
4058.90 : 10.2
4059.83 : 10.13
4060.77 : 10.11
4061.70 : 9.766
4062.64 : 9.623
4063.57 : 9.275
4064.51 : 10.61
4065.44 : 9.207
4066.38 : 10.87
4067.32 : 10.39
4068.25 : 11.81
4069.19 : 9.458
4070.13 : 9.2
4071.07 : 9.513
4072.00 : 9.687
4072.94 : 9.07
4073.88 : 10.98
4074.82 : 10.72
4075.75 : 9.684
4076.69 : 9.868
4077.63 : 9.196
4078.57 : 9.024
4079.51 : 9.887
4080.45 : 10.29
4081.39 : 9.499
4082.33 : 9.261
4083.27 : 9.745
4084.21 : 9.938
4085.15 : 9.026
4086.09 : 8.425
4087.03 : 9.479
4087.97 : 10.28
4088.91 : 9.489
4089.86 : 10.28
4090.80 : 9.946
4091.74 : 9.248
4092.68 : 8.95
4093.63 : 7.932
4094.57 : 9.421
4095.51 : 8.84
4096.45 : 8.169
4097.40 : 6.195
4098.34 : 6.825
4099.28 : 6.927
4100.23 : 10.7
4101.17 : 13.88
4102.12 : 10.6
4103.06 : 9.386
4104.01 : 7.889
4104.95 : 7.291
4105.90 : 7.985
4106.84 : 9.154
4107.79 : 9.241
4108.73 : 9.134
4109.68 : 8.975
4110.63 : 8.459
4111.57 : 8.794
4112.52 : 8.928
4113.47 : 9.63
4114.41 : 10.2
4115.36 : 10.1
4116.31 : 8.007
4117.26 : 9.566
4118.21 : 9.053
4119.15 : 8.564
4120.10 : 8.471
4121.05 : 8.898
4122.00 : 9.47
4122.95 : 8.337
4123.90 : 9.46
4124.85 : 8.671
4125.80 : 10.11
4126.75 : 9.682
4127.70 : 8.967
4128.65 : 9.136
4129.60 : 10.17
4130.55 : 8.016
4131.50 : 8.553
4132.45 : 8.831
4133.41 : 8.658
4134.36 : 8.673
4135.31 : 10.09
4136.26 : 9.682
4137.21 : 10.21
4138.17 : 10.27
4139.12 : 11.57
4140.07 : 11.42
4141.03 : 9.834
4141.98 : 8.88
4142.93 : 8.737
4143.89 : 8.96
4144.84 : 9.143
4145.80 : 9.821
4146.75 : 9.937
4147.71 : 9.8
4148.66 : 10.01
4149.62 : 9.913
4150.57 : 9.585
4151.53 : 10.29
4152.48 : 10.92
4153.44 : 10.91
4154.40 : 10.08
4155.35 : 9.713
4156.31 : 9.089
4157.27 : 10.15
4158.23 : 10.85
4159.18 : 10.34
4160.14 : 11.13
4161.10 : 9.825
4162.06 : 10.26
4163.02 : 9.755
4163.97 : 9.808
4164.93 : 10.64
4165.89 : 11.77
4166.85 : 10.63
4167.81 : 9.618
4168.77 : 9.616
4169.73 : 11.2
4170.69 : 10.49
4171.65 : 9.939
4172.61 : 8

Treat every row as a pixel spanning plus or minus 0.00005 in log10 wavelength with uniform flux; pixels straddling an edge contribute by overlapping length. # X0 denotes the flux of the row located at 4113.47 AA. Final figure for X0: 9.63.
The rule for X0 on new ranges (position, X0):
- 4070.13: 9.2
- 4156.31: 9.089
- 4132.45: 8.831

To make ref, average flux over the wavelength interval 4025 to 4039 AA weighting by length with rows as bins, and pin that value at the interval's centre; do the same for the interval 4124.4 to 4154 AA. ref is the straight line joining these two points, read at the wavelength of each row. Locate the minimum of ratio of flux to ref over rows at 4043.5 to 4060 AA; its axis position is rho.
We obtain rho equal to 4044.90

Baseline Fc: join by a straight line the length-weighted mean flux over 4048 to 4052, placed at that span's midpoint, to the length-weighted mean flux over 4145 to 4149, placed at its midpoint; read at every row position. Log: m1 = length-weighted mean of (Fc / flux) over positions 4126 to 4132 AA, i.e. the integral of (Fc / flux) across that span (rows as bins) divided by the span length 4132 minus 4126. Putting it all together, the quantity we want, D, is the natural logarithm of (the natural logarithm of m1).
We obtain -2.4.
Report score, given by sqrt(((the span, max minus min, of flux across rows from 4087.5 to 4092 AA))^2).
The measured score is 1.0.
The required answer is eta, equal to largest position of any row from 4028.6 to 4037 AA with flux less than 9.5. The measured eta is 4033.74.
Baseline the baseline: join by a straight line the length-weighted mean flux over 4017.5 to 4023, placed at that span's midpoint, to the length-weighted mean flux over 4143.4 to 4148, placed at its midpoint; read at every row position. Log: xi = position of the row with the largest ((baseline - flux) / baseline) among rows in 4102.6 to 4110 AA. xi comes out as 4104.95 AA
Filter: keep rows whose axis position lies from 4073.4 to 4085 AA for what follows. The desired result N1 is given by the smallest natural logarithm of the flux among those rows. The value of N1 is 2.20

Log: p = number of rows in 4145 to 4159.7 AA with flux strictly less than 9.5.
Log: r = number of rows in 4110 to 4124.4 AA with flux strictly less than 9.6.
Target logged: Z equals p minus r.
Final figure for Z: -11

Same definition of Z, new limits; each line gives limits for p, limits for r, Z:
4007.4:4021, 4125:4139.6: -6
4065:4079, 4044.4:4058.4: 2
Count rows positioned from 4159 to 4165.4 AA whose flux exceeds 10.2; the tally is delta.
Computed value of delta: 4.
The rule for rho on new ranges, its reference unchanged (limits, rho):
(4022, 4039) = 4030.03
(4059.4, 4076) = 4072.94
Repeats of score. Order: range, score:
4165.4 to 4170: 2.2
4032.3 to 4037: 3.0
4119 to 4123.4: 1.1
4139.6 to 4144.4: 2.7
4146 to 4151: 0.4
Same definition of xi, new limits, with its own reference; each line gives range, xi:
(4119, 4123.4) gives 4122.95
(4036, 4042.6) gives 4040.25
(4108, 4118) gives 4116.31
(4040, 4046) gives 4044.90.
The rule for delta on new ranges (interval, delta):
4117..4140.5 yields 4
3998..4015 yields 9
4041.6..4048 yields 4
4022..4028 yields 3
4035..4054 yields 14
